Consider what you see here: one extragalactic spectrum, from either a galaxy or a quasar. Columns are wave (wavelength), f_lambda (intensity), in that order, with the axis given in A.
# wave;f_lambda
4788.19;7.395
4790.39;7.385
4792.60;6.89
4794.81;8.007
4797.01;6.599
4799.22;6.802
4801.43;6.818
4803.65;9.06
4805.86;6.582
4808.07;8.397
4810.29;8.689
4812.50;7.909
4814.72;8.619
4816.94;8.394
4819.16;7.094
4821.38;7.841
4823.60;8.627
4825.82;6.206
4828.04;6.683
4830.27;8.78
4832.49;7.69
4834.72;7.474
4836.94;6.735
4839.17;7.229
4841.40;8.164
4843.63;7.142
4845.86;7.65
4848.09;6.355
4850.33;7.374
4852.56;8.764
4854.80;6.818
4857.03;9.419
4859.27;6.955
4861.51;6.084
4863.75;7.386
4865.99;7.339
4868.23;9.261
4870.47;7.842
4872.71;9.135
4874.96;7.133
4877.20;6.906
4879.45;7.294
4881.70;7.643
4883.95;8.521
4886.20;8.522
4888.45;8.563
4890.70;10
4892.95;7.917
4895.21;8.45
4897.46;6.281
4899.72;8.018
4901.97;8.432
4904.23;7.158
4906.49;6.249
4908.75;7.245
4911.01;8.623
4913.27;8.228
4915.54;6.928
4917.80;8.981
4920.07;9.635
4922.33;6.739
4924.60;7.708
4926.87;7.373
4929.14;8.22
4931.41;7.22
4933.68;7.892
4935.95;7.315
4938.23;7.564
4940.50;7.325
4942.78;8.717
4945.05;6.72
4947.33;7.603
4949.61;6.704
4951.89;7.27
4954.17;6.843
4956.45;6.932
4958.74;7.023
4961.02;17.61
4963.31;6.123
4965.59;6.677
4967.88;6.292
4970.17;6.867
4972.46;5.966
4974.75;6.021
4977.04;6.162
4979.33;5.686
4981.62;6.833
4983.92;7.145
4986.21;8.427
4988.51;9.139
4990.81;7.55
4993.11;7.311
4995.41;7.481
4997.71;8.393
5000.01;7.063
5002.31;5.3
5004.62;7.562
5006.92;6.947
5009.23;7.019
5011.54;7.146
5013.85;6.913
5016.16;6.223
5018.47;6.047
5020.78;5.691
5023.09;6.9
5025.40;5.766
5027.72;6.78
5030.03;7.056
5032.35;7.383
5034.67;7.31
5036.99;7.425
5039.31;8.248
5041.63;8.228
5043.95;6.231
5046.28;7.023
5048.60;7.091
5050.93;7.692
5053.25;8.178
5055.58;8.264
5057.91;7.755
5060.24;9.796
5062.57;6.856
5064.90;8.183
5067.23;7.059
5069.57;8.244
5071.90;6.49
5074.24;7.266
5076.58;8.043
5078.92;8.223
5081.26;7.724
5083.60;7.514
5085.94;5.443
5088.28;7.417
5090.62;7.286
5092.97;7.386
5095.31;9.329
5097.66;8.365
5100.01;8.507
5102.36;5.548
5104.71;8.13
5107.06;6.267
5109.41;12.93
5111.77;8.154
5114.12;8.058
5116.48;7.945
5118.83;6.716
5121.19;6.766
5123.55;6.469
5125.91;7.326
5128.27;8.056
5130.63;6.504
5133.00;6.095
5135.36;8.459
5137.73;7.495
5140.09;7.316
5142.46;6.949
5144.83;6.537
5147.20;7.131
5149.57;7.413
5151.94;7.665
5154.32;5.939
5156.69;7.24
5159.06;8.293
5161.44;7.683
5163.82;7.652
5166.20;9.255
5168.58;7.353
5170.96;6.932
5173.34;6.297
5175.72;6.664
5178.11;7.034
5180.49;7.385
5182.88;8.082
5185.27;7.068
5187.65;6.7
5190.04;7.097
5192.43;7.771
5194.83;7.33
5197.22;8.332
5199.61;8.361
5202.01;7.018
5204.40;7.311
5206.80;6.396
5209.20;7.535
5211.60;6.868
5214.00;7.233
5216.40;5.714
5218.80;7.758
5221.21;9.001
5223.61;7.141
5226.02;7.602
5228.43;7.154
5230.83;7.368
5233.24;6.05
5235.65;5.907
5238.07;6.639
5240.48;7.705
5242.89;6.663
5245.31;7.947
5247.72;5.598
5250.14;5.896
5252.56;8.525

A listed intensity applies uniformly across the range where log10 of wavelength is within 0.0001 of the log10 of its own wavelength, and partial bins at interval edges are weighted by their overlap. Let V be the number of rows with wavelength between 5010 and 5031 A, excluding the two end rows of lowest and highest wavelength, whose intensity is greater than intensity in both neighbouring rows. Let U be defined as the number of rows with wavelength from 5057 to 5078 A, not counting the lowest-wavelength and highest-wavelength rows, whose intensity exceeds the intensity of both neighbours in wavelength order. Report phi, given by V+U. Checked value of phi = 4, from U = 3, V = 1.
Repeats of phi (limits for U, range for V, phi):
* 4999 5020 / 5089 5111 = 5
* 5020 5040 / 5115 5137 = 4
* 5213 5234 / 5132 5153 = 4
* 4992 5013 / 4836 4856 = 5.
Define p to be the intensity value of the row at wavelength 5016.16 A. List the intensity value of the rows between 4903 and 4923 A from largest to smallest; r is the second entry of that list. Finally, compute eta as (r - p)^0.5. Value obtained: 1.66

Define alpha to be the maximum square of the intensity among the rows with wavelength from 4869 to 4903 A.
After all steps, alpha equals 100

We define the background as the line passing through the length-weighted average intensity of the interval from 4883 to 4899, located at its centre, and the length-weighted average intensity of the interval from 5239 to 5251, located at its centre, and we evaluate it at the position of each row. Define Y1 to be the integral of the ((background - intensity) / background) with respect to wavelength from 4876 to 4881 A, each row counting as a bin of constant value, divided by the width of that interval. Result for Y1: 0.15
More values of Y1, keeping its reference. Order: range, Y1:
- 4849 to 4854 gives 0.07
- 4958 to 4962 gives -0.58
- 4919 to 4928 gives 0.04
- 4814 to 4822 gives 0.08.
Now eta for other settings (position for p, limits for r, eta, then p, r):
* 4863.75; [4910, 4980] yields 1.50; 7.386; 9.635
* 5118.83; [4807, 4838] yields 1.40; 6.716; 8.689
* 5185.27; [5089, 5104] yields 1.20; 7.068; 8.507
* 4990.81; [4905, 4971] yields 1.44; 7.55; 9.635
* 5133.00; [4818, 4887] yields 1.78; 6.095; 9.261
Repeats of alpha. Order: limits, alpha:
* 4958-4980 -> 310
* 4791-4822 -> 82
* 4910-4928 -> 93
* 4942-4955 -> 76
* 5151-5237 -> 86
